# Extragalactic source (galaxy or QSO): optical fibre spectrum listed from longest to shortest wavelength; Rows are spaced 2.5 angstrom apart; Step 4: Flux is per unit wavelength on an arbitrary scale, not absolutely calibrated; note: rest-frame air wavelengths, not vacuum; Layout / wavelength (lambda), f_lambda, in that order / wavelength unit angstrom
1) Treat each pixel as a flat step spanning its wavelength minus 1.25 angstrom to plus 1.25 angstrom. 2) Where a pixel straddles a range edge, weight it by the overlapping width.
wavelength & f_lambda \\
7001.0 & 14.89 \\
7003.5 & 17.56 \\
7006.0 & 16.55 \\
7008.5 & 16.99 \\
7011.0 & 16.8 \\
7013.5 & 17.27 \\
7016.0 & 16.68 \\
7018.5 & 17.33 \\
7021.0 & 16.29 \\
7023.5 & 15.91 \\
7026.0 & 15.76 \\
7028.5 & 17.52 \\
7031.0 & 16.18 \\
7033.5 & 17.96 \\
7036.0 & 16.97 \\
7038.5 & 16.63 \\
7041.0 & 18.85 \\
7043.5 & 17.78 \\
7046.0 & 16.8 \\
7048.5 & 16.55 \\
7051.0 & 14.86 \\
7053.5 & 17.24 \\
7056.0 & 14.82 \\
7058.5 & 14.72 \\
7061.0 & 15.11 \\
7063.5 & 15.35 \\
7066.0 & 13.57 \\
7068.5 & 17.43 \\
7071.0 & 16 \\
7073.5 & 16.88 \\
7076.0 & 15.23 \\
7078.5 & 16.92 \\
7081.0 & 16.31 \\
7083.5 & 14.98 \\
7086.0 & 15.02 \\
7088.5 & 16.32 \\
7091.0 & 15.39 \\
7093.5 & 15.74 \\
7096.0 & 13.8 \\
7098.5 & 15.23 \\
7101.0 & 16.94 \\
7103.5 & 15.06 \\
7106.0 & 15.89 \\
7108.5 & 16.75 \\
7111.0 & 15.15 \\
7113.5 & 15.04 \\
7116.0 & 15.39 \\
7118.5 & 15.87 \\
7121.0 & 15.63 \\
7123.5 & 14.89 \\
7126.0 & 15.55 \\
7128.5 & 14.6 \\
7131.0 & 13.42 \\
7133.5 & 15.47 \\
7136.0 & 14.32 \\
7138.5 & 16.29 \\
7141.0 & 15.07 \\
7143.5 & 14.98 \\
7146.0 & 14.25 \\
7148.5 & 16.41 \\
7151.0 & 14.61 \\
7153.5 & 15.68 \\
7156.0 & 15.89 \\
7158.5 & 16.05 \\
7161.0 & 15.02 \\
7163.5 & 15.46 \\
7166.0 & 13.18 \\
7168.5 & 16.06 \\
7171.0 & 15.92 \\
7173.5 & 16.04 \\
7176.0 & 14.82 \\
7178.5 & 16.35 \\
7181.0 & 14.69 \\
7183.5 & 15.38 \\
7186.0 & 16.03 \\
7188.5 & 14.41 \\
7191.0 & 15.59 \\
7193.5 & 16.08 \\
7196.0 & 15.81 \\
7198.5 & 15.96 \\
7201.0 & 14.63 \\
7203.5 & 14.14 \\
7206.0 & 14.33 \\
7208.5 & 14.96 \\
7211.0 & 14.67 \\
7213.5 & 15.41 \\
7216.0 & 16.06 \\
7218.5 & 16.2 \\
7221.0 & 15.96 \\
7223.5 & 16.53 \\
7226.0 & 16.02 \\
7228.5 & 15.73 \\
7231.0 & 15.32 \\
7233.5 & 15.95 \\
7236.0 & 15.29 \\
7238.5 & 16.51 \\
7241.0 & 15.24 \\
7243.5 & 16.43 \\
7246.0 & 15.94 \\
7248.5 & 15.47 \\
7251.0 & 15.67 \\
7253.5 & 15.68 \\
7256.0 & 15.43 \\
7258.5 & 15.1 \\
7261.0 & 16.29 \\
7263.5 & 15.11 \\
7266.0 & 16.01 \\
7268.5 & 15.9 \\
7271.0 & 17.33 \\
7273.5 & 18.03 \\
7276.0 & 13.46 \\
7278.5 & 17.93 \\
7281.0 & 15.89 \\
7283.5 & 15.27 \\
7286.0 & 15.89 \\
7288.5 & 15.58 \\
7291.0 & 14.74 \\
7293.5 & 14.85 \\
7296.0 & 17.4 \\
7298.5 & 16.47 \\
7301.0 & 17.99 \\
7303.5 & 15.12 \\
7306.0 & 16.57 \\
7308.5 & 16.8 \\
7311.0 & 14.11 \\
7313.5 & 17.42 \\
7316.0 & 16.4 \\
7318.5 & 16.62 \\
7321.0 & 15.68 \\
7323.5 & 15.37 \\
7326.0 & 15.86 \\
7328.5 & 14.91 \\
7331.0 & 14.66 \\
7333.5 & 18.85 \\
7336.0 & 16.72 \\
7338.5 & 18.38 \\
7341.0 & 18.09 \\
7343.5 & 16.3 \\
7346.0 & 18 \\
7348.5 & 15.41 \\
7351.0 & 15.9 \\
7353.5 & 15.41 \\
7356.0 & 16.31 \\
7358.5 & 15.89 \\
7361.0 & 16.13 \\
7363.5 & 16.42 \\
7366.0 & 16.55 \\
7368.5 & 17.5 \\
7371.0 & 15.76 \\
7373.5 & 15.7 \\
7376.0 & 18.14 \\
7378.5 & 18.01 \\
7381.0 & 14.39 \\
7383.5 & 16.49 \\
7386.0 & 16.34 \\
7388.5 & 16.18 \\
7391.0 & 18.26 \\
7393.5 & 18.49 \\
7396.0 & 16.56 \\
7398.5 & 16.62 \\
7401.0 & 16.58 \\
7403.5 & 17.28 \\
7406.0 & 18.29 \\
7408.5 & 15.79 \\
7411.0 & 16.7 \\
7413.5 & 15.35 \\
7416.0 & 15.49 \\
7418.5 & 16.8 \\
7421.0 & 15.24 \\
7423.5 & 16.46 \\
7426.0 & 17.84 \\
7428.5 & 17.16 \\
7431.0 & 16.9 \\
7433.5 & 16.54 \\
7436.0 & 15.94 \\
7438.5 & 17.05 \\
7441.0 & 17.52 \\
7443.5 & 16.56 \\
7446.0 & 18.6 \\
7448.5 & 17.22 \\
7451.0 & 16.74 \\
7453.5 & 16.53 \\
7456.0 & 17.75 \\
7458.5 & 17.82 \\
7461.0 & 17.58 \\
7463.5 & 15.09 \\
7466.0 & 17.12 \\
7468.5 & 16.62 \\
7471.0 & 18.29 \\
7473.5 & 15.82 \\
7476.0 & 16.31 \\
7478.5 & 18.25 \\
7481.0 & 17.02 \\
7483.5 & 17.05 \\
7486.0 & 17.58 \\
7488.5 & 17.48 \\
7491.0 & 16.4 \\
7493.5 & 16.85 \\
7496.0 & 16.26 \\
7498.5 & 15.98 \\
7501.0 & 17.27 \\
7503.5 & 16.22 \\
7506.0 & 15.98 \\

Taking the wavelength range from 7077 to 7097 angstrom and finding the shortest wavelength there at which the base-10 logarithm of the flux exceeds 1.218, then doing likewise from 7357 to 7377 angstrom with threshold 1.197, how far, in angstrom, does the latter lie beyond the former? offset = 280 angstrom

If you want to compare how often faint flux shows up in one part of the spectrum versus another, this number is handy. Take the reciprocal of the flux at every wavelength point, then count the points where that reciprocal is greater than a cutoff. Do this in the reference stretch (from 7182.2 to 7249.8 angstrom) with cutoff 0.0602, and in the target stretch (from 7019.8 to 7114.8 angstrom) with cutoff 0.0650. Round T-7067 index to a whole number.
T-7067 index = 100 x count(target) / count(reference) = 52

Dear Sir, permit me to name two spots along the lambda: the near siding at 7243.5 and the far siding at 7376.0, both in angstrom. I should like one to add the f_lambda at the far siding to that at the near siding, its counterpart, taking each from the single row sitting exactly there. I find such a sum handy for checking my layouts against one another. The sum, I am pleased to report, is 34.6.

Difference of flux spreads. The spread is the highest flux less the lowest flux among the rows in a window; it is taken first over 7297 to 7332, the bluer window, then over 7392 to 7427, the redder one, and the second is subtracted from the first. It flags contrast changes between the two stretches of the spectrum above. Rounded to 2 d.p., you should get 0.63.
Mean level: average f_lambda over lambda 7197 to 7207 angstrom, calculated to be 14.8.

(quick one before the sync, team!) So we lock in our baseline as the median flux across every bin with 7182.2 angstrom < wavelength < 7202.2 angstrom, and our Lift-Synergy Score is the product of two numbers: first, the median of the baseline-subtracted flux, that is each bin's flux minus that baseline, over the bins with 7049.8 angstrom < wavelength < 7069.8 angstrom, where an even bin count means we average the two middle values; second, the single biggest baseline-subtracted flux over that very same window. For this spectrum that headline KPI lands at -1.2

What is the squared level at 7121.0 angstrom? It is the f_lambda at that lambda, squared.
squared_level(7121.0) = 244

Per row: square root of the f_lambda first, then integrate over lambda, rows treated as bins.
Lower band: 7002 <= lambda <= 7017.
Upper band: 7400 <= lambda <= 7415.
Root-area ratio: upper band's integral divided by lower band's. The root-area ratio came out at 0.99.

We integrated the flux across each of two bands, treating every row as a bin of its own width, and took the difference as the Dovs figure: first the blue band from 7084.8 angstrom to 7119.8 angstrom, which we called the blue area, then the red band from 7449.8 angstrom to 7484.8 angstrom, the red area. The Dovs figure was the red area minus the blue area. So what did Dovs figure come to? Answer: 51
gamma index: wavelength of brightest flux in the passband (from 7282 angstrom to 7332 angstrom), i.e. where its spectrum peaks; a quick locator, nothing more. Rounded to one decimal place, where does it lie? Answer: 7301.0 angstrom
